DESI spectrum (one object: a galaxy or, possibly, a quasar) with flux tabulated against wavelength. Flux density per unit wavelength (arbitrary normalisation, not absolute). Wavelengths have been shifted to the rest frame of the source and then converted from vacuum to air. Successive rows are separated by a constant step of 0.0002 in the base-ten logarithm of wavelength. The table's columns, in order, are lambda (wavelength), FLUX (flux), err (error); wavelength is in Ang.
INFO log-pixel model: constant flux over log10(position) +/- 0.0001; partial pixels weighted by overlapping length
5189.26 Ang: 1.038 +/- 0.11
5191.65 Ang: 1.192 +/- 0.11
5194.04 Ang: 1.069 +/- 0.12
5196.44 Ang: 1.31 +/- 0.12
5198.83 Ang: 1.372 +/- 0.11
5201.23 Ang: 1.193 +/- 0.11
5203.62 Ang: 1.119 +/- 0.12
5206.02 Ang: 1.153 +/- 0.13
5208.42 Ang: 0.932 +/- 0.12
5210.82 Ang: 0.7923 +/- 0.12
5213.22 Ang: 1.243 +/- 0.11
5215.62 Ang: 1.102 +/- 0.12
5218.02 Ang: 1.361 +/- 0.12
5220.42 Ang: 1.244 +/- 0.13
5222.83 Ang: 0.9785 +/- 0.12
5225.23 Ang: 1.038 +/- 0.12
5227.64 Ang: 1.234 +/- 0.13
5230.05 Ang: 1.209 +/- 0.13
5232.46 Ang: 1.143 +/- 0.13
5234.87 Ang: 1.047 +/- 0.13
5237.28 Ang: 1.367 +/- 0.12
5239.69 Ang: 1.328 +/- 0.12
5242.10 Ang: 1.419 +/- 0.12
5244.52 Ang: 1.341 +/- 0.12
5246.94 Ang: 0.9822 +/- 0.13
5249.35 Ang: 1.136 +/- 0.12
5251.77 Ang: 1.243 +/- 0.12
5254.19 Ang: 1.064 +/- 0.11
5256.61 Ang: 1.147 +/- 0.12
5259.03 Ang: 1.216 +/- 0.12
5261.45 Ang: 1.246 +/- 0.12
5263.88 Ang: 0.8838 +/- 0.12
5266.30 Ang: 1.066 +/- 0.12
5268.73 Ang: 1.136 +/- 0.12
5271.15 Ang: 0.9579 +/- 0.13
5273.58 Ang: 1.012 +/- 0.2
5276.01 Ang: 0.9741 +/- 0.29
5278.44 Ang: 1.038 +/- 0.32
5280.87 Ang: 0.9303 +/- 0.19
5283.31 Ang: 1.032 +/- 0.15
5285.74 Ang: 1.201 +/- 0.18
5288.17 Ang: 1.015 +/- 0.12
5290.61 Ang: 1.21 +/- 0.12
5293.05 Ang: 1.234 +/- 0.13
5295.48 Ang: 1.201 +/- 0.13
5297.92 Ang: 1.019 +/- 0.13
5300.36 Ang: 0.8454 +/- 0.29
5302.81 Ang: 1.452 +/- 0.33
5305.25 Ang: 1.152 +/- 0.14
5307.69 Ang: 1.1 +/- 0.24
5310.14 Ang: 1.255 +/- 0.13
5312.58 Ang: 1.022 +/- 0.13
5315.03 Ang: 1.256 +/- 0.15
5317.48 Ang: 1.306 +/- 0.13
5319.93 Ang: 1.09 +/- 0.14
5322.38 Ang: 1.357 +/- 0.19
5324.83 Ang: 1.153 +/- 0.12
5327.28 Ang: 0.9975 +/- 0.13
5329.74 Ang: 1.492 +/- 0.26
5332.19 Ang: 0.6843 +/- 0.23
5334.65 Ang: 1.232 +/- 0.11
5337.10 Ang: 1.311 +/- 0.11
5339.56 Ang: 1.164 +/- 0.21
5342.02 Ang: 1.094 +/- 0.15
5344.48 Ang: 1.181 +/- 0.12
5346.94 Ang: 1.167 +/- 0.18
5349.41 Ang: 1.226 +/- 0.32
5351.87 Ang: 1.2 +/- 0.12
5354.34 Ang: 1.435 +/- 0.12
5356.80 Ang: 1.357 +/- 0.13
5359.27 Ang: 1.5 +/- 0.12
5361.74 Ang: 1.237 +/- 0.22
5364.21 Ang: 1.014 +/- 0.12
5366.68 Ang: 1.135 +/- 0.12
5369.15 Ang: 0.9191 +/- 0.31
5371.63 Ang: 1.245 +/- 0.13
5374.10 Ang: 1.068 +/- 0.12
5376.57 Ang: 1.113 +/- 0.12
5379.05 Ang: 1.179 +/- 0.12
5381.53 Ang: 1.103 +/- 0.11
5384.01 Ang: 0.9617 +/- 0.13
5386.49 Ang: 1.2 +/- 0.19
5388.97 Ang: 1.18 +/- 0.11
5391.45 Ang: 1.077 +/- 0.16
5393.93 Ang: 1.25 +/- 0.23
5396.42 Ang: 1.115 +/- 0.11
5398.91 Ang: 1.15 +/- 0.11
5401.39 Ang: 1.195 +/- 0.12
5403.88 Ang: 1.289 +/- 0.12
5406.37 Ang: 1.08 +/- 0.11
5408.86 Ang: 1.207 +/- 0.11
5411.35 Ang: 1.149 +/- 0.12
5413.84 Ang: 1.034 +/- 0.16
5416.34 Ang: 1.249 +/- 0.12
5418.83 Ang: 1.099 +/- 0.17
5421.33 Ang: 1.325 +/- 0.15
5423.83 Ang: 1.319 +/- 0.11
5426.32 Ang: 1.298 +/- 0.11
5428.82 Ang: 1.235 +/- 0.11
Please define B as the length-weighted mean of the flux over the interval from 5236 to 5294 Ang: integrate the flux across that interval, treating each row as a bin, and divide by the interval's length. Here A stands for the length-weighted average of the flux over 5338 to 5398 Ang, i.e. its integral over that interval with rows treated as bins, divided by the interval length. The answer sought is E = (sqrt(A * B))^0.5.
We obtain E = 1.07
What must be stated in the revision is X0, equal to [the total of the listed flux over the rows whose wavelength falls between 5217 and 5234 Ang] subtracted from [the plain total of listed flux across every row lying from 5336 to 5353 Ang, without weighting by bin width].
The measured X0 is 0.14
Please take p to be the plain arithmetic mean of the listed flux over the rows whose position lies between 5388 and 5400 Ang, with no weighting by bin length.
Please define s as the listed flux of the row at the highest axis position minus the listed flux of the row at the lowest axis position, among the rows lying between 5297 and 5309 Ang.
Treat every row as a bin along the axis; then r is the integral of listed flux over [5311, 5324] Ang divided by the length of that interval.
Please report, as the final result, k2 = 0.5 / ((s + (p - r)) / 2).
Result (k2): 34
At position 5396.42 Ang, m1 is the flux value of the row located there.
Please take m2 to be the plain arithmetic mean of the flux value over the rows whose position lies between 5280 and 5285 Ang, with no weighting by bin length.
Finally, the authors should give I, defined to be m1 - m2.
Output 0.13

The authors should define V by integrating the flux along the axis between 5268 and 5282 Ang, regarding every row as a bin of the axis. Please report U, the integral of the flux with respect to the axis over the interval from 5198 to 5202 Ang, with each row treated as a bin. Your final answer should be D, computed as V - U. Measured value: 9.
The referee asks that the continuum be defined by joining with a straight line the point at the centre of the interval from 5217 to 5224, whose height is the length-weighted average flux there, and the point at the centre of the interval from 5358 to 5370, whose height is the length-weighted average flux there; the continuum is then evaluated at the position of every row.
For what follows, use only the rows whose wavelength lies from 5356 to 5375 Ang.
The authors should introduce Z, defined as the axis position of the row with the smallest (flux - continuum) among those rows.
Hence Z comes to 5369.15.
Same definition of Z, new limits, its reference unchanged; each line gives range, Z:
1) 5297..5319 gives 5300.36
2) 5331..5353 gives 5332.19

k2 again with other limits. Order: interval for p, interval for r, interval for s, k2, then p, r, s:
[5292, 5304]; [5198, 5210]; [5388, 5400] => -68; 1.15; 1.14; 0.0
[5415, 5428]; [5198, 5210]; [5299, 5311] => 2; 1.26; 1.14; 0.4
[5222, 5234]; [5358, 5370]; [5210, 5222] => 2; 1.12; 1.17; 0.5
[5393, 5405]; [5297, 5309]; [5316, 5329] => -4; 1.20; 1.12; -0.3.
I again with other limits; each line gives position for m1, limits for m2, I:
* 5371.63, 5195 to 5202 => -0.05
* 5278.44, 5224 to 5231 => -0.12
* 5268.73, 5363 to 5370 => 0.11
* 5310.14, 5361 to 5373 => 0.14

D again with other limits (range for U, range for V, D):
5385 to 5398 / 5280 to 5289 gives -6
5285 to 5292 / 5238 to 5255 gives 13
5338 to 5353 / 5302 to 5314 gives -3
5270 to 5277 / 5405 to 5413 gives 2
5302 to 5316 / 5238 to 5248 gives -4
